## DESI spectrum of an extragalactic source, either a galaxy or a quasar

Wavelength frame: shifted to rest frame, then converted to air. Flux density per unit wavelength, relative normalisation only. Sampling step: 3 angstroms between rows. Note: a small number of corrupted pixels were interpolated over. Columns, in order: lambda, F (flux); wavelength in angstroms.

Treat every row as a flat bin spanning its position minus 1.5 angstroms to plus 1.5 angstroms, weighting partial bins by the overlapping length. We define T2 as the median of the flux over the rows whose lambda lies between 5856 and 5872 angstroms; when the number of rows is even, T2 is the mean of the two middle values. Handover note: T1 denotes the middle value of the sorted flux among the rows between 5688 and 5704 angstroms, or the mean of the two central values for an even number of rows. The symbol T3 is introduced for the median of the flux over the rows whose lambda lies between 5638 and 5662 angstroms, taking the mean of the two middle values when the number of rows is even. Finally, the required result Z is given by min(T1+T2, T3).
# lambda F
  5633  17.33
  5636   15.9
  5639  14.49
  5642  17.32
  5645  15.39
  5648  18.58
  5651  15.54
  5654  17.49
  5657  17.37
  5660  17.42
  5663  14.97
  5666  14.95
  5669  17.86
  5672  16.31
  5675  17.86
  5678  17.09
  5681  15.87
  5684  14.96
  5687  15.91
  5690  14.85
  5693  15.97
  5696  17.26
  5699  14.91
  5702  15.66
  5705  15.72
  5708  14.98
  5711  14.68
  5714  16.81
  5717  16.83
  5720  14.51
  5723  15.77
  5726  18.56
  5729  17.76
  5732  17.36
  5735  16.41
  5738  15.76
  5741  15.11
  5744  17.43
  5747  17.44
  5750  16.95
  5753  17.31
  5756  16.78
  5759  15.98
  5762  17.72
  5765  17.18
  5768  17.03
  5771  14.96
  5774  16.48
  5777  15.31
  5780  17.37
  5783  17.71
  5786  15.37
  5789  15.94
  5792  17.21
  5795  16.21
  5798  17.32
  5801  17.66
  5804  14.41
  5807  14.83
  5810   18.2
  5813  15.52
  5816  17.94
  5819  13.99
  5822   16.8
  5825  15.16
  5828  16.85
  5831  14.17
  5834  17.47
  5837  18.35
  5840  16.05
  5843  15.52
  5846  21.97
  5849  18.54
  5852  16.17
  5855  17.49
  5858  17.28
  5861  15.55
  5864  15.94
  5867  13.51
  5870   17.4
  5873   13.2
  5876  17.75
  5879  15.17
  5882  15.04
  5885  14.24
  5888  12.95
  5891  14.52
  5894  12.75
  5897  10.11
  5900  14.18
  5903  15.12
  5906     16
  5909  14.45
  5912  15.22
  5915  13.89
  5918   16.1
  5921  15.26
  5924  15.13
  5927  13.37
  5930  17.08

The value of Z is 17.3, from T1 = 15.7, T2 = 15.9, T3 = 17.3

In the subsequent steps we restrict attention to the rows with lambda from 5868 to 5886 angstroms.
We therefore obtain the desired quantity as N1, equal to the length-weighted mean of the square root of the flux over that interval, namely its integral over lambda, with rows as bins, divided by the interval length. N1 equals 3.92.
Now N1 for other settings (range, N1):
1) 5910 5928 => 3.85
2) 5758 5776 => 4.07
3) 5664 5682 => 4.08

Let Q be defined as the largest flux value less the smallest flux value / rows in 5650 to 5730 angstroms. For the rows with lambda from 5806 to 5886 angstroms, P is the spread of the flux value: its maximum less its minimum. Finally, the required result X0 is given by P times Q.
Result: 36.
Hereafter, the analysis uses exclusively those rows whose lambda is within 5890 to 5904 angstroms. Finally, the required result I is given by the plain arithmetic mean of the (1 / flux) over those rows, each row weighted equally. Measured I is 0.077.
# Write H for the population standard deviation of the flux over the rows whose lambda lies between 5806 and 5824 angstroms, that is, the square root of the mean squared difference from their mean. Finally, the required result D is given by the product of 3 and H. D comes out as 4.7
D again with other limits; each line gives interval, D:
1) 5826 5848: 7.0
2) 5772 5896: 5.4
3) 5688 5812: 3.4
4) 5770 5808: 3.4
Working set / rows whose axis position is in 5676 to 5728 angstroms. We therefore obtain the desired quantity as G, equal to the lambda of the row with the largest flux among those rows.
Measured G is 5726 angstroms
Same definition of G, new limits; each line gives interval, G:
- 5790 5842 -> 5837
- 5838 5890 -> 5846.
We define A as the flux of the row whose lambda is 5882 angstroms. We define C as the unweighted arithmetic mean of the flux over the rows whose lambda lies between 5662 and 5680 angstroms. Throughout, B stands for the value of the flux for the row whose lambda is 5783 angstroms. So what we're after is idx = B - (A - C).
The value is 19.2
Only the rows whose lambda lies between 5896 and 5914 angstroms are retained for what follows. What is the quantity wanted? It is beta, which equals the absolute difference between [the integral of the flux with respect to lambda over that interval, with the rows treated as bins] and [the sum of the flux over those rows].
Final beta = 172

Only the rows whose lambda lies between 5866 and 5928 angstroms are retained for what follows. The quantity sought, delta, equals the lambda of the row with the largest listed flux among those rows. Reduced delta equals 5876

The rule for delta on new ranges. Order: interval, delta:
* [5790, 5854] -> 5846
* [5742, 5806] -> 5762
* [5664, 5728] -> 5726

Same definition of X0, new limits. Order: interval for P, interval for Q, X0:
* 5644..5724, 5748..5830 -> 17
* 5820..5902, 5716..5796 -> 48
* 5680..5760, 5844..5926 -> 48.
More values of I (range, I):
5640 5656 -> 0.060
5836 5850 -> 0.056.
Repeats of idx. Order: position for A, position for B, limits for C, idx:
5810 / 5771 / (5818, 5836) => 12.5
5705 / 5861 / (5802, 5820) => 15.6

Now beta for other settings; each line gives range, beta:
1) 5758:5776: 198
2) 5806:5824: 195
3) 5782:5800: 199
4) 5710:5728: 196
